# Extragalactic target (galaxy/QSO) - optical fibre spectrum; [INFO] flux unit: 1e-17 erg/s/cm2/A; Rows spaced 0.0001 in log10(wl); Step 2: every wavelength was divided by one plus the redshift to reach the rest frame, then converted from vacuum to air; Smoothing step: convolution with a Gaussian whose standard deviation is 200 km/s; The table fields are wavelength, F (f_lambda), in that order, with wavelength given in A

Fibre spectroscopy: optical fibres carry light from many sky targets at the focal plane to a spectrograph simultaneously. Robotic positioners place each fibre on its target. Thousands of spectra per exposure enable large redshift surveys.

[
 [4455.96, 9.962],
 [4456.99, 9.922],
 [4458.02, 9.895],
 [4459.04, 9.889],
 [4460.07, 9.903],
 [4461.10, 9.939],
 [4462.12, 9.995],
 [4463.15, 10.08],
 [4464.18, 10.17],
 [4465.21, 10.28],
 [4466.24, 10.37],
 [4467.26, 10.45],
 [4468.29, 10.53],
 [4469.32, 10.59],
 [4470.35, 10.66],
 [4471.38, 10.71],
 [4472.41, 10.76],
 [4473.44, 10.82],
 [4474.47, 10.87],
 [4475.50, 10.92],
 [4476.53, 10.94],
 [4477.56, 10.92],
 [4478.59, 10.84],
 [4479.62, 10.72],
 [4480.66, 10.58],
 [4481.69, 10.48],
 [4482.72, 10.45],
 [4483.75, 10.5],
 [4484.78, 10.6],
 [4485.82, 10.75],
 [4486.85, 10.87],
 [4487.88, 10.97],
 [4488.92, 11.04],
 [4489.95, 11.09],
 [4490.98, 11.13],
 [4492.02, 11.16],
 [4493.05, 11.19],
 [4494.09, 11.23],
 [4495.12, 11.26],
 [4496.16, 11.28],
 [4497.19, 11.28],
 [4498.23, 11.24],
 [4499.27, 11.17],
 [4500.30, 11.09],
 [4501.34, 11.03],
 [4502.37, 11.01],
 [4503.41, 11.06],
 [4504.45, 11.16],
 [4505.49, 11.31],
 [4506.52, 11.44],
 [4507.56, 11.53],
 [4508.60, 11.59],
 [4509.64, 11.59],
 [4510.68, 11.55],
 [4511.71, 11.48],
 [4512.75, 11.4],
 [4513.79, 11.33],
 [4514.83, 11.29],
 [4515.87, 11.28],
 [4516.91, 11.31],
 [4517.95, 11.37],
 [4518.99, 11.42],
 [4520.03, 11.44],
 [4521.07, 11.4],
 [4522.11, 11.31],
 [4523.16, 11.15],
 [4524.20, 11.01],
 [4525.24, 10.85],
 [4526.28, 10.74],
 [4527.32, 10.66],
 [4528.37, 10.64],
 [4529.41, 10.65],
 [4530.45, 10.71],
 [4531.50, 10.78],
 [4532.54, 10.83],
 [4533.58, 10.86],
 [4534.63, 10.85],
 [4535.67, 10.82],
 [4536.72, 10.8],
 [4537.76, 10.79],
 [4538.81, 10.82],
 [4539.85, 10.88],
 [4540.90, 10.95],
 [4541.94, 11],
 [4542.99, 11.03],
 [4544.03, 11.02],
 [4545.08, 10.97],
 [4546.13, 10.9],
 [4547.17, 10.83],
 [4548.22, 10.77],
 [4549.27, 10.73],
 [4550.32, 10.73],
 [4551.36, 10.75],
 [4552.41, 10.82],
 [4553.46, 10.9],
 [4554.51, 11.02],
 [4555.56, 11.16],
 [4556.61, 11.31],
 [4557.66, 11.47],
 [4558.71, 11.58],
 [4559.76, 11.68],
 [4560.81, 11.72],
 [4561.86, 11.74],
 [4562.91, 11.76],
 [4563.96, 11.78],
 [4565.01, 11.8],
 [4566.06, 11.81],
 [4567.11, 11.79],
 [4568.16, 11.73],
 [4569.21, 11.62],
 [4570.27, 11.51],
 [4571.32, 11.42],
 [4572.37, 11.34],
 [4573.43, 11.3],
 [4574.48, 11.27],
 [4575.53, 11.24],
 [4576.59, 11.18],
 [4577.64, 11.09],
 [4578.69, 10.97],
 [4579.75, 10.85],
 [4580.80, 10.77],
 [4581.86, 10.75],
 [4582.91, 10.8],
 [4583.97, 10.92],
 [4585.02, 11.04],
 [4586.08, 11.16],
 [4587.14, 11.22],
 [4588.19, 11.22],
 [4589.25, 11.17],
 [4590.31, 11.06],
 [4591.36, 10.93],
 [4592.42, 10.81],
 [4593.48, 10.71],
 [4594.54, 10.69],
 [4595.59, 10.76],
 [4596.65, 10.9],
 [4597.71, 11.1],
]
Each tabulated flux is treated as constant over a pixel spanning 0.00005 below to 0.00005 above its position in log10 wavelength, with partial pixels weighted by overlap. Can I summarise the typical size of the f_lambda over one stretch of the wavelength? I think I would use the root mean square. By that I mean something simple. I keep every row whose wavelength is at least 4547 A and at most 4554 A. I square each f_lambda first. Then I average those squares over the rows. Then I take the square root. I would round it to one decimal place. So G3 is 10.8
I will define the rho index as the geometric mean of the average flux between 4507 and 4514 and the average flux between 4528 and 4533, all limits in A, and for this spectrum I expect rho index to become 11.1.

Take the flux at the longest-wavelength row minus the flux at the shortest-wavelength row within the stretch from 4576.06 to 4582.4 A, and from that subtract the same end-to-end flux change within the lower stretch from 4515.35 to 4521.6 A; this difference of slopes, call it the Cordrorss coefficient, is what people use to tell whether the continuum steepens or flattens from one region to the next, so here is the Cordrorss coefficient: -0.55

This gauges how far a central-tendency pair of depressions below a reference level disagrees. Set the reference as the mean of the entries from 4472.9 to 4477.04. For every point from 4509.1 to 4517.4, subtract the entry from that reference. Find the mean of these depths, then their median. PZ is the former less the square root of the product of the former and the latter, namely -1.0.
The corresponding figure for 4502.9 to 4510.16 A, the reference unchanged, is -1.0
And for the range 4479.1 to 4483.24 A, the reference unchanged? 0.0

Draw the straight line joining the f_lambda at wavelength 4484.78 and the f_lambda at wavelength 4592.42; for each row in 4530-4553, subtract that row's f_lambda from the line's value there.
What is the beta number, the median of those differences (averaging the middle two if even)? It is -0.12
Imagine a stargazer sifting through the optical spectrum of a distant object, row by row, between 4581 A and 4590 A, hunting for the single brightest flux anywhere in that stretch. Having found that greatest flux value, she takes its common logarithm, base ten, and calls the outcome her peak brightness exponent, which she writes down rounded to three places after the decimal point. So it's 1.050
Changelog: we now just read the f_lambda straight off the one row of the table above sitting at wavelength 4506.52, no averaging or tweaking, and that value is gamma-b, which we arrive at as 11.44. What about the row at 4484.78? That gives 10.6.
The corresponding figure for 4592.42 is 10.81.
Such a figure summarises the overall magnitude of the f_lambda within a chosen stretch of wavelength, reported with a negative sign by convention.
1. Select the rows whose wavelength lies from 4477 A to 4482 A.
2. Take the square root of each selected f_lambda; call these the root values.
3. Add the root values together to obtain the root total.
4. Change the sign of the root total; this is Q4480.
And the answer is -16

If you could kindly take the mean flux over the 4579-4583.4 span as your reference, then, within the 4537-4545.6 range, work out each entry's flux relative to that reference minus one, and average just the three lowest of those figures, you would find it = 0.003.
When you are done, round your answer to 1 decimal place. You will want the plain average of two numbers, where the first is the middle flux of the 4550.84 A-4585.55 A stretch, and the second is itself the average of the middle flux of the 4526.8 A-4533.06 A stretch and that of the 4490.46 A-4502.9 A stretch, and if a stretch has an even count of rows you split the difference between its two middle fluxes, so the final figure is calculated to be 11.1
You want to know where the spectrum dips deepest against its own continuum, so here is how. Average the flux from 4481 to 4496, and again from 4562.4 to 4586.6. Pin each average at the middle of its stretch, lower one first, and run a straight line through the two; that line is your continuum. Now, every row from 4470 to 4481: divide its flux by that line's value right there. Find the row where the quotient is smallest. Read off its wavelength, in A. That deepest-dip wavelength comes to 4480.66 A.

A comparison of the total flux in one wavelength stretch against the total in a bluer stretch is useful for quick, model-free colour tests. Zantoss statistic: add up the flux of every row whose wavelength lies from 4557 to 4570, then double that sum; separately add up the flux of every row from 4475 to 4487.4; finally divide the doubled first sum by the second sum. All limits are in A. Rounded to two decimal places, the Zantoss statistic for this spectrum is 2.19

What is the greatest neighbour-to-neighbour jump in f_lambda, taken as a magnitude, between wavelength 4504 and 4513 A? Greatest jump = 0.150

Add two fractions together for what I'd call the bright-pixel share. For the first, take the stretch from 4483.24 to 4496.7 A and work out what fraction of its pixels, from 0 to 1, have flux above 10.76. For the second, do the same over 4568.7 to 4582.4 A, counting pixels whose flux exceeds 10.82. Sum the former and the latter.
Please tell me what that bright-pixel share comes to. 1.62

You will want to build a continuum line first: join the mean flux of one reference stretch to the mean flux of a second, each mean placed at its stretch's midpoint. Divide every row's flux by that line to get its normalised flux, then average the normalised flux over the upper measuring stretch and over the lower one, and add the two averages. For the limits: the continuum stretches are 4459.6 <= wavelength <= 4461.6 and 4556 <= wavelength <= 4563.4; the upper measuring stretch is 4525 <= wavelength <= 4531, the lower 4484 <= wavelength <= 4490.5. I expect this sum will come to 2.02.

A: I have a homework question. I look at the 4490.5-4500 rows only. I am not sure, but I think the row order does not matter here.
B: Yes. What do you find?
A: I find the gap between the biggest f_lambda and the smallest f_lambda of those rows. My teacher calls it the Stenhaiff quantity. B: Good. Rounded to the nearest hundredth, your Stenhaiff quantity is 0.15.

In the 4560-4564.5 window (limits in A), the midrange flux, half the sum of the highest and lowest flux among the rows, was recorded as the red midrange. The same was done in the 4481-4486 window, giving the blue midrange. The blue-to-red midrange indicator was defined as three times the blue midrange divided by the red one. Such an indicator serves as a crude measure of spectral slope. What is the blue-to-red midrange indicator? 2.71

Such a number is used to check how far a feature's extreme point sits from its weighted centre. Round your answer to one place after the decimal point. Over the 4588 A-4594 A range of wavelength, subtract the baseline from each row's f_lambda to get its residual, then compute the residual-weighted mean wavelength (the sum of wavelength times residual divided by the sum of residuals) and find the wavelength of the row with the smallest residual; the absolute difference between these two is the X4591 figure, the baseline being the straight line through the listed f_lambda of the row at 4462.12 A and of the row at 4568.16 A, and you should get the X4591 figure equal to 2.3 A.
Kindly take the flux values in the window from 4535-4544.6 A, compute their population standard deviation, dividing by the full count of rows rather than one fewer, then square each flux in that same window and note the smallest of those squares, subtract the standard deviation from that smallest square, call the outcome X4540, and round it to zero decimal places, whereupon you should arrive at 116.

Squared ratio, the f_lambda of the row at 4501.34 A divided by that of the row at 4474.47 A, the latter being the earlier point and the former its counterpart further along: 1.03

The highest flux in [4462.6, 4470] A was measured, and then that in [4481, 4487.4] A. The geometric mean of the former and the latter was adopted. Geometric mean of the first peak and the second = 10.7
